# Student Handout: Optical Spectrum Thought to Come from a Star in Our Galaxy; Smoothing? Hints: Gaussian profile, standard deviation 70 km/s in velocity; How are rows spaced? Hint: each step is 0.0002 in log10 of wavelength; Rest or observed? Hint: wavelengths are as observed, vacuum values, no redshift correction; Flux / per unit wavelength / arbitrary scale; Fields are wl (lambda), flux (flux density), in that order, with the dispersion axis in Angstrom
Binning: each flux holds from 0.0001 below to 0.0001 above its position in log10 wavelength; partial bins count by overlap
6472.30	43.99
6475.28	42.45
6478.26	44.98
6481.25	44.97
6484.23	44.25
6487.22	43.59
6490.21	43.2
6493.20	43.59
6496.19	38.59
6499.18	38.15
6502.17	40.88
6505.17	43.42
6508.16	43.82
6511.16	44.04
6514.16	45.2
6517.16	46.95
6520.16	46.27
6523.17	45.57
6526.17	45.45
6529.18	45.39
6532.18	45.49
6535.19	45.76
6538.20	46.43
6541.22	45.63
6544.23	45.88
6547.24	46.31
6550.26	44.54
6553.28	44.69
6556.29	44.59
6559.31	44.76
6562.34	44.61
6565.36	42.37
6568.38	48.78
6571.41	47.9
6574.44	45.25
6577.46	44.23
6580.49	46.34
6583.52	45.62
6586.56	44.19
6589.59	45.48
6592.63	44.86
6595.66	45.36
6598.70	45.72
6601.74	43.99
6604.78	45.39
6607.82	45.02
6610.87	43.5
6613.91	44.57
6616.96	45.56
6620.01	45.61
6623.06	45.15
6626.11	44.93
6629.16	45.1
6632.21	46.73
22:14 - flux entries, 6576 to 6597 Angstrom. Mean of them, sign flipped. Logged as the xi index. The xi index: -45.2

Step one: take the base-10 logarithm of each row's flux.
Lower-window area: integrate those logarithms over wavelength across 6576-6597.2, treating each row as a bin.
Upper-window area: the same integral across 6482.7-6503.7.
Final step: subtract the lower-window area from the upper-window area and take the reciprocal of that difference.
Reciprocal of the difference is -1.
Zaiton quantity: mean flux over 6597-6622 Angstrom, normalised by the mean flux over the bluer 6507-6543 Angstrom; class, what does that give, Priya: 0.99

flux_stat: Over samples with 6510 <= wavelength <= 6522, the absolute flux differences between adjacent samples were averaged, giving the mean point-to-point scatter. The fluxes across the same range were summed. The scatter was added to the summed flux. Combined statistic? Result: 183.7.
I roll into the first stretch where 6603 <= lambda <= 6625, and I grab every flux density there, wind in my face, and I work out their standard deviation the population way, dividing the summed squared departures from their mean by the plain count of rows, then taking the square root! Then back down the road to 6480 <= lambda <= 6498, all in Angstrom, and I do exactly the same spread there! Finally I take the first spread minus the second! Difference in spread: -1.4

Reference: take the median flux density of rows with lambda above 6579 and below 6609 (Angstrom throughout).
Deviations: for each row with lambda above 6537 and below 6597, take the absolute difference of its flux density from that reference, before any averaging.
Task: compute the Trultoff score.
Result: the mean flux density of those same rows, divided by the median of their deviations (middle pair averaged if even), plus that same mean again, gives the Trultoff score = 104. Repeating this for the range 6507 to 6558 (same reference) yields 112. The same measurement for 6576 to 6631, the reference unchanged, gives 174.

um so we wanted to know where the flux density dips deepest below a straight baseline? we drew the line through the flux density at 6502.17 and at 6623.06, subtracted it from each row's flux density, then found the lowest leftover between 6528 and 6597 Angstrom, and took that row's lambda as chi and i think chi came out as 6565.36 Angstrom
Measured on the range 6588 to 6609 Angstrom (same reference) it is 6601.74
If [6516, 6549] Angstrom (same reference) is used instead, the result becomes 6541.22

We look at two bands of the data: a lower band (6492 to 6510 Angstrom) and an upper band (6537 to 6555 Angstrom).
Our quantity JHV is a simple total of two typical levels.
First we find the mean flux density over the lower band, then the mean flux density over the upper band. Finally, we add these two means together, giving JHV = 87.0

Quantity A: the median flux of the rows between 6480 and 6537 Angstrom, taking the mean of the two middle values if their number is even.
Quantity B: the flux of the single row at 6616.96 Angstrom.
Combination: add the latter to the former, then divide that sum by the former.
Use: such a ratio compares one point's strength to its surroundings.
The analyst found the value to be 2.03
